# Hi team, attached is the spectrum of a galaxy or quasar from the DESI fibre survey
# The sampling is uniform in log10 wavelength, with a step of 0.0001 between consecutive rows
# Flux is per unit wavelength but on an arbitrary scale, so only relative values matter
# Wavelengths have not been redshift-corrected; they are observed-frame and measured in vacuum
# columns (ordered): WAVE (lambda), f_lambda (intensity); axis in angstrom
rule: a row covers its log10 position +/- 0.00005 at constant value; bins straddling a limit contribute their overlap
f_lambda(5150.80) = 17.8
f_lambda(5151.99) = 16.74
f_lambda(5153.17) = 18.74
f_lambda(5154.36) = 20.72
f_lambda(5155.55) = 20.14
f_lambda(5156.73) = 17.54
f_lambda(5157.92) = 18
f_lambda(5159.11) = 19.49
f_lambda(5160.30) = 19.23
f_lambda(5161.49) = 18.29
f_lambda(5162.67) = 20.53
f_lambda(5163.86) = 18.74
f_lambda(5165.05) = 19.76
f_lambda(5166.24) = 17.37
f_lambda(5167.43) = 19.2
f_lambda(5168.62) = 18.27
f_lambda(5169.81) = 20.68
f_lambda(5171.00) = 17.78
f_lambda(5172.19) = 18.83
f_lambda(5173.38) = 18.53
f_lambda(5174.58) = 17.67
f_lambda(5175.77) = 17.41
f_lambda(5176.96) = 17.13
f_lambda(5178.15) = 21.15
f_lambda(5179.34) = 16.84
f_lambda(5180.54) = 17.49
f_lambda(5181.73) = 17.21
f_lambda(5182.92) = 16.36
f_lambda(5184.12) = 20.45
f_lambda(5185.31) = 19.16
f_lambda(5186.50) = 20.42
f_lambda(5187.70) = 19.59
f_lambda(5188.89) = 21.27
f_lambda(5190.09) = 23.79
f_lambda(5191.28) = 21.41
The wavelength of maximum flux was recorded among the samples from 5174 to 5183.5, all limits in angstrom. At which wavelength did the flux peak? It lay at 5178.15 angstrom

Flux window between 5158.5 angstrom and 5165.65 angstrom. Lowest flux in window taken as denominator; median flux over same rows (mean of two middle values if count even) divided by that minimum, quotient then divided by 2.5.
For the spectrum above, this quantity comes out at 0.423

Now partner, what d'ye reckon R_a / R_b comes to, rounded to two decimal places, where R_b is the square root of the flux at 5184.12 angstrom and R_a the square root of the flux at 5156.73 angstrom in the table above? 0.93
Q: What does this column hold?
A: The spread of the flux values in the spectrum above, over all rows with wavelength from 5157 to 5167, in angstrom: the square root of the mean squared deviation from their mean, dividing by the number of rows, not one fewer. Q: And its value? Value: 1.0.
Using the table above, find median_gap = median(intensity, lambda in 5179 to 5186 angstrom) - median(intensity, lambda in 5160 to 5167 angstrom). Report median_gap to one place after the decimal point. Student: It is -1.6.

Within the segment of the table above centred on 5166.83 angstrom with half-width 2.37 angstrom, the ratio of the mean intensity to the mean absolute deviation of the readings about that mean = 22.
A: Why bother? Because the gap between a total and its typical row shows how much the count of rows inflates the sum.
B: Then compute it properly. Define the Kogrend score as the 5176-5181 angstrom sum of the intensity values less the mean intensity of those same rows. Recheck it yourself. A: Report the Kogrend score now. 54.5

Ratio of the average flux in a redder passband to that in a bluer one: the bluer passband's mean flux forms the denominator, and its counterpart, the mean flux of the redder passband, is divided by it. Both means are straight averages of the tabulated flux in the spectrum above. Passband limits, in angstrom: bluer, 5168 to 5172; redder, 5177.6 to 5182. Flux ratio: 0.96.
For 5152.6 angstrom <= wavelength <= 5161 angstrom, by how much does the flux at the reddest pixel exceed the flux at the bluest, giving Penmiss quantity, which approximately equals 0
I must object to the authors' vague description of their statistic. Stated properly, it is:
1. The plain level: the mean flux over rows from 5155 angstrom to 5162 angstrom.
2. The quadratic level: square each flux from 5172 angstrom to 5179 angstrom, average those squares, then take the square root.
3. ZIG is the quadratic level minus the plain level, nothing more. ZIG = -0.3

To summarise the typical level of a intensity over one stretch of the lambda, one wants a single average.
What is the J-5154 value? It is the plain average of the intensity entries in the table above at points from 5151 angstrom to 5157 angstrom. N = 18.8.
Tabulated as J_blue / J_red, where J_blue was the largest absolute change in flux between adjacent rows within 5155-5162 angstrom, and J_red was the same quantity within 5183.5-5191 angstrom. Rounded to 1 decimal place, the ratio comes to 1.0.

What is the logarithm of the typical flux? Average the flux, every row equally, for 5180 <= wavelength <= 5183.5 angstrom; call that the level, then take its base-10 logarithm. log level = 1.23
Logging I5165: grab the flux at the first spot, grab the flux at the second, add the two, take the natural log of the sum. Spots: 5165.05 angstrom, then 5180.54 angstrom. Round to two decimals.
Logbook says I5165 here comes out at 3.62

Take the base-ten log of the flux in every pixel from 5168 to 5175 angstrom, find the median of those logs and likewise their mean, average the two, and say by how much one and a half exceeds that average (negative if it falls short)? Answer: 0.233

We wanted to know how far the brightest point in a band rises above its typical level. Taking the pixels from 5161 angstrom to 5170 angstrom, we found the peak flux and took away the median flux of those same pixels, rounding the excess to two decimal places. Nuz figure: 1.71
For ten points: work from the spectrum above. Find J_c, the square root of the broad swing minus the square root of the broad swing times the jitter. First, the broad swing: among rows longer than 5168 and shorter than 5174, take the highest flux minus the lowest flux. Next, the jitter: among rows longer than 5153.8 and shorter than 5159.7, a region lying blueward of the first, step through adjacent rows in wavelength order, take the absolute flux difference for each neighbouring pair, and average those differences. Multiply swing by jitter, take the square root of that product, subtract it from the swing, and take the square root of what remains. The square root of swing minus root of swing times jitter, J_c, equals 0.99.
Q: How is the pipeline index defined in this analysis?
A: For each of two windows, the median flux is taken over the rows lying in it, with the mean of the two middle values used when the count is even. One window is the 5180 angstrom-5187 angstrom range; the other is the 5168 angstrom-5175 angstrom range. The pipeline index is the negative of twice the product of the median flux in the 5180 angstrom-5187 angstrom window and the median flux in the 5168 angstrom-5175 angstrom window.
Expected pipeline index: -674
